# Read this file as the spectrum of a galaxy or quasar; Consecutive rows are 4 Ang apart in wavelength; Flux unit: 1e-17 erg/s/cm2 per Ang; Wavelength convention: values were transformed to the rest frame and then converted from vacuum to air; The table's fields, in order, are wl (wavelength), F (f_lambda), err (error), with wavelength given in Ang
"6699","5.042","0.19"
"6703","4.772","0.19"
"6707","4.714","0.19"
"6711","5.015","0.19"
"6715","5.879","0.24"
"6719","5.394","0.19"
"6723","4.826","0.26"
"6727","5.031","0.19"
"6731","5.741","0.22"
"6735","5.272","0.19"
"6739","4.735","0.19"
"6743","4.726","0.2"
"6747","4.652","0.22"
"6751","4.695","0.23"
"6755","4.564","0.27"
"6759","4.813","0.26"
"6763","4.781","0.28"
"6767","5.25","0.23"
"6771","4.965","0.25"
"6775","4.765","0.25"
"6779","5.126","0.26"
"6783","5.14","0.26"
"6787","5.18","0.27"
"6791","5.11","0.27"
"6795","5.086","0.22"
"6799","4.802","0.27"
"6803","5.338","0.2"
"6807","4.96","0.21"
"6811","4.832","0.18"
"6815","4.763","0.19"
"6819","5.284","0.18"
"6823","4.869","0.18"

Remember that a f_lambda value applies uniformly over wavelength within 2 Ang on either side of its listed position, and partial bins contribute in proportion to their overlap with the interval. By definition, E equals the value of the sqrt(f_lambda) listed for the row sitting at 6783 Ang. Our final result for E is 2.27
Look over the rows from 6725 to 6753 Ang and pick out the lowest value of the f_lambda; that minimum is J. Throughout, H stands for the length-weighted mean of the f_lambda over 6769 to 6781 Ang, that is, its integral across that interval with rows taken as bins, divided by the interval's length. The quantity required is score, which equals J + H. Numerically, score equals 9.6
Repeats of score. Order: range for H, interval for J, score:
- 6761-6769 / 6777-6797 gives 10.1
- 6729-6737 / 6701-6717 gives 10.2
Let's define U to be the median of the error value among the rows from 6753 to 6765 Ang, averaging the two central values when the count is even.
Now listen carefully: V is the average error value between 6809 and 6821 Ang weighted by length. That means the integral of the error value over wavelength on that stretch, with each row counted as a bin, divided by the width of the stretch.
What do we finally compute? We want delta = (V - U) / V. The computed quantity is -0.47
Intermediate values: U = 0.27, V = 0.183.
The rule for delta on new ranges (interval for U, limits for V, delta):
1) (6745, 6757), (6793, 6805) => 0.00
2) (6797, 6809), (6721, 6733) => 0.06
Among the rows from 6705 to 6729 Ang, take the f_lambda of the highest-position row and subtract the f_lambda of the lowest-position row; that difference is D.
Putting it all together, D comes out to 0.3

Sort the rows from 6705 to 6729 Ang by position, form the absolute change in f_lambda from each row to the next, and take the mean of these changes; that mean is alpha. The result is 0.48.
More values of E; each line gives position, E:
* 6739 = 2.18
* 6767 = 2.29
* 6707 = 2.17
